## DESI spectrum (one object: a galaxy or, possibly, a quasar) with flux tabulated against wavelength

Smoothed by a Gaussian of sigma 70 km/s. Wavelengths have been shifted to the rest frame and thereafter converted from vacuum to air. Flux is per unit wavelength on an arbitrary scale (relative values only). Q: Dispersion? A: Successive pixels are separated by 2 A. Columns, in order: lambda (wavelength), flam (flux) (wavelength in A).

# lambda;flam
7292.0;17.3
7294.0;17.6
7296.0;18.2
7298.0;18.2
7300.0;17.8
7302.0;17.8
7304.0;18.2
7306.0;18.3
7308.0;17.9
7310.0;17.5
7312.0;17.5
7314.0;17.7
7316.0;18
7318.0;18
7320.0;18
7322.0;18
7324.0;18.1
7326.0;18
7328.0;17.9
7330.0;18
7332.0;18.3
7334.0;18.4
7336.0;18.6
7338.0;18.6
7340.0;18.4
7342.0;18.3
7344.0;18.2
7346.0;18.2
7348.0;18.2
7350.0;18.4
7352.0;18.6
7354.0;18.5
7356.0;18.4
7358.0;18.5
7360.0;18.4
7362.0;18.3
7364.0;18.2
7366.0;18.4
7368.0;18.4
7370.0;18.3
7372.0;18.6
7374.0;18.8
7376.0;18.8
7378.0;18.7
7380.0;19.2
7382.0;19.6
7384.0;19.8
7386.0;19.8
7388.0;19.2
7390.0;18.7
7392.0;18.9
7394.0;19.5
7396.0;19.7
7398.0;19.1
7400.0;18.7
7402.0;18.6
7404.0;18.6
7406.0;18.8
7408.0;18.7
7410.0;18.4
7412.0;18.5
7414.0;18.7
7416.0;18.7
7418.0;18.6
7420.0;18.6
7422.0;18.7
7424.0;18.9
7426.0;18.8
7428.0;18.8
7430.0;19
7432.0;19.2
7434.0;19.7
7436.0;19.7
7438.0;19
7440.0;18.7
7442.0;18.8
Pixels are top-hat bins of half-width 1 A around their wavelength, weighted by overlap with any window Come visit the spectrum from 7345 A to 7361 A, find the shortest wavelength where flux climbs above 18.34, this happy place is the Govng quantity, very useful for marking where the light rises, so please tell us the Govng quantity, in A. 7350.0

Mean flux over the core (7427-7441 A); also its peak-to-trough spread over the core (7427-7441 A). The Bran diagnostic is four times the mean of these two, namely 40.3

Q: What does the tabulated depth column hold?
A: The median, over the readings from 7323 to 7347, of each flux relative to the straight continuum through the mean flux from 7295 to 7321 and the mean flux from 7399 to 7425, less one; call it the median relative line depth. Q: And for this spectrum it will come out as 0.0053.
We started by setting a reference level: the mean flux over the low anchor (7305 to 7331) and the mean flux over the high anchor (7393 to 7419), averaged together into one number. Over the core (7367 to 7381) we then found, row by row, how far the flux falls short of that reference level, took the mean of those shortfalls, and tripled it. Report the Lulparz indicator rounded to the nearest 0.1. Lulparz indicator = -1.0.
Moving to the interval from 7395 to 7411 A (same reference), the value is -1.4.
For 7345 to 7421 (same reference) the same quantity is -1.1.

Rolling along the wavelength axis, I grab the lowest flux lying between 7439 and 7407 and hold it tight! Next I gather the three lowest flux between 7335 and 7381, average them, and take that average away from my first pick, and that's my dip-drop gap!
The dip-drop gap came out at 0.20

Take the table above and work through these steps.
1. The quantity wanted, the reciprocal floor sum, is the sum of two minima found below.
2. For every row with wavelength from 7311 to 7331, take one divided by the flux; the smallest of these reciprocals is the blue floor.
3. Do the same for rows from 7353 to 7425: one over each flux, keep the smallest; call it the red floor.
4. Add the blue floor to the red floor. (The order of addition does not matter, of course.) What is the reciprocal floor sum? 0.106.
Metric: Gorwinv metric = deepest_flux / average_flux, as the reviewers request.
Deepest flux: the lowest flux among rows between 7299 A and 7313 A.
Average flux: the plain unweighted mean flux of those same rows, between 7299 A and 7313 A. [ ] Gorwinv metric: 0.980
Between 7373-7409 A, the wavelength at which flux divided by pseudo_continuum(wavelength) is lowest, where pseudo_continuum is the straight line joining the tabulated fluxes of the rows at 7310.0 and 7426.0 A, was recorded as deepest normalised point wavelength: 7404.0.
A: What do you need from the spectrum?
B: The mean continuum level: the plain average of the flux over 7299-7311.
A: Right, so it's 17.9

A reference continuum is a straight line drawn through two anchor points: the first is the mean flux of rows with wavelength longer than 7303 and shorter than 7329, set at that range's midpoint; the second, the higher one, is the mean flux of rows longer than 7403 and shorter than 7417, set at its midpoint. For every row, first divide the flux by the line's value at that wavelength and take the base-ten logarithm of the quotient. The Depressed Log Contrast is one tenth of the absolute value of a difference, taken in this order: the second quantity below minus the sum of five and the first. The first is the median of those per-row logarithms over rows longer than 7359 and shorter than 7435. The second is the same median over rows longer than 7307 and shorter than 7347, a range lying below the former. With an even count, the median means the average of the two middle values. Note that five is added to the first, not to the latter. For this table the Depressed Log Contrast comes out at 0.500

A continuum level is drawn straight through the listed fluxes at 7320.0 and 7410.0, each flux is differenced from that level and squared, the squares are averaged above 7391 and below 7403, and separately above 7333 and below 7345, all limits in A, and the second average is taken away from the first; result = 0.58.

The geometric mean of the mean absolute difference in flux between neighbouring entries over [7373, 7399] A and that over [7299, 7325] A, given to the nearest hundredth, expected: 0.23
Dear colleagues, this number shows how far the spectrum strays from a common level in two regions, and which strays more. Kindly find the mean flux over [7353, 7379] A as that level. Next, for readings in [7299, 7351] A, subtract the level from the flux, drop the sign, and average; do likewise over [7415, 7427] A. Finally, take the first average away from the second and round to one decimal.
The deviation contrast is -0.2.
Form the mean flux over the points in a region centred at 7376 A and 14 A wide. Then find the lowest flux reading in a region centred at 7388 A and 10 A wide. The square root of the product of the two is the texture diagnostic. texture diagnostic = 18.8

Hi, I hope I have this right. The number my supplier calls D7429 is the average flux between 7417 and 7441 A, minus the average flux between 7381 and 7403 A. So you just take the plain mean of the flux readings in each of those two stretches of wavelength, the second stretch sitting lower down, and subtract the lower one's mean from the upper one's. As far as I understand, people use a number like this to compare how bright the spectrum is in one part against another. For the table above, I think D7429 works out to -0.26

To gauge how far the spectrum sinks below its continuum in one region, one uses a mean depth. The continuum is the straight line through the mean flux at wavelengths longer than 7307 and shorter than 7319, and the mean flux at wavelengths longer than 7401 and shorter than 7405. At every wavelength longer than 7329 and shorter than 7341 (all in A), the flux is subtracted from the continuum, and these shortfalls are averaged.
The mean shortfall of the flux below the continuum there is -0.41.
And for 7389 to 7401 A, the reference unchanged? -0.57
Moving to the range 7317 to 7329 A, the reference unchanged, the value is -0.14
